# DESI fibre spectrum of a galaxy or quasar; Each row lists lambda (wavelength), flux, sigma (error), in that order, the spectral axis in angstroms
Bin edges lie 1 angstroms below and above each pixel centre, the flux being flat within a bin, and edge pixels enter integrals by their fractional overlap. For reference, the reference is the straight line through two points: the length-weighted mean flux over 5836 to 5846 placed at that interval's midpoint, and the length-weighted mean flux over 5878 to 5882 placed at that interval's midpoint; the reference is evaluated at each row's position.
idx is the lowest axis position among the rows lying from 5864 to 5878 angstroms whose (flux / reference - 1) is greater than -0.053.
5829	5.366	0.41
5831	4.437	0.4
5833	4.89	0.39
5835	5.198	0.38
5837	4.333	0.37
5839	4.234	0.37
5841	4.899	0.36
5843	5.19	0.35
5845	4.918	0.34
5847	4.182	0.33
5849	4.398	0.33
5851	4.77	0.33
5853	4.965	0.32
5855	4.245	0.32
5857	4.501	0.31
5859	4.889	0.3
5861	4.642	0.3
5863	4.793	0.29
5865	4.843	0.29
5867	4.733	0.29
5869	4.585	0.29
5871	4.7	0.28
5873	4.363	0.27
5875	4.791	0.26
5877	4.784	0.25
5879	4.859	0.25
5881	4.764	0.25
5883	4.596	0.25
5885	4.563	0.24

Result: 5865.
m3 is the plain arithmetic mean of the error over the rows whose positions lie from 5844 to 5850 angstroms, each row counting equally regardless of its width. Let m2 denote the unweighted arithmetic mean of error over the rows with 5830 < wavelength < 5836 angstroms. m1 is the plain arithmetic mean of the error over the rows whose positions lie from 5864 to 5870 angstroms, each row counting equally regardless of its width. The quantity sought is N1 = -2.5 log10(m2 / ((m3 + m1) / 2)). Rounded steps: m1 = 0.29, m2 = 0.39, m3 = 0.333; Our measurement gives -0.24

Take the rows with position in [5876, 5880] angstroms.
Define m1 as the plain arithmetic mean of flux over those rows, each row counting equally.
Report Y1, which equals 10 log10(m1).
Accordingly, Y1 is 6.8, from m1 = 4.82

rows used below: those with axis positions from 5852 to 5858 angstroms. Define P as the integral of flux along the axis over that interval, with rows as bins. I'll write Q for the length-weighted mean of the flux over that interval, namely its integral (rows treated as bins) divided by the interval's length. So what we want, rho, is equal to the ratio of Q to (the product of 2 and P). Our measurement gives 0.08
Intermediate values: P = 27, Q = 4.57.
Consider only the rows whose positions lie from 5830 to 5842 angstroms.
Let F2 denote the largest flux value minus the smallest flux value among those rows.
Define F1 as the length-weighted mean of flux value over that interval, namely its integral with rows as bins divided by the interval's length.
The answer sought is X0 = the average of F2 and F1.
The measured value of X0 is 2.81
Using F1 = 4.67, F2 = 1.0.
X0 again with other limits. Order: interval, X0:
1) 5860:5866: 2.48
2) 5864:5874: 2.56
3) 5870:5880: 2.60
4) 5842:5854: 2.87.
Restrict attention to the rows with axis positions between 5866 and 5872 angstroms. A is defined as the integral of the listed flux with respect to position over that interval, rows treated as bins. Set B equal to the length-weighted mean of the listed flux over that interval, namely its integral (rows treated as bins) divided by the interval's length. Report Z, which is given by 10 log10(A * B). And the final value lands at 21.2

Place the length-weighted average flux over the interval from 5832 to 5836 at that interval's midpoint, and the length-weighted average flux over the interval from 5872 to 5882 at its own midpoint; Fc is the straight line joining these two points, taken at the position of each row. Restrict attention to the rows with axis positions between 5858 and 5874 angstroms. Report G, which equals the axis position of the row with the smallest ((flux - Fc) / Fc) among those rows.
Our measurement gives 5873 angstroms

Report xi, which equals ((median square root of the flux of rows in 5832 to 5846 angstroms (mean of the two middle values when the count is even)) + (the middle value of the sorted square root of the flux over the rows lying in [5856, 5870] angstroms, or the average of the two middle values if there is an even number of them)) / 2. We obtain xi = 2.19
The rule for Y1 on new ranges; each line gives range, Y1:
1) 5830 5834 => 6.7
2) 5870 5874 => 6.6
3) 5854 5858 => 6.4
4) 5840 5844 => 7.0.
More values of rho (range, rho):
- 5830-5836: 0.08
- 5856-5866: 0.05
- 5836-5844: 0.06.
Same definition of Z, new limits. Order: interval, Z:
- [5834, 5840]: 21.0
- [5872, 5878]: 21.1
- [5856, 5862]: 21.2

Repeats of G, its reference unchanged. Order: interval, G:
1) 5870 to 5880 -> 5873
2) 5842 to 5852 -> 5847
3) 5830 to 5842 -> 5839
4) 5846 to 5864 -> 5847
